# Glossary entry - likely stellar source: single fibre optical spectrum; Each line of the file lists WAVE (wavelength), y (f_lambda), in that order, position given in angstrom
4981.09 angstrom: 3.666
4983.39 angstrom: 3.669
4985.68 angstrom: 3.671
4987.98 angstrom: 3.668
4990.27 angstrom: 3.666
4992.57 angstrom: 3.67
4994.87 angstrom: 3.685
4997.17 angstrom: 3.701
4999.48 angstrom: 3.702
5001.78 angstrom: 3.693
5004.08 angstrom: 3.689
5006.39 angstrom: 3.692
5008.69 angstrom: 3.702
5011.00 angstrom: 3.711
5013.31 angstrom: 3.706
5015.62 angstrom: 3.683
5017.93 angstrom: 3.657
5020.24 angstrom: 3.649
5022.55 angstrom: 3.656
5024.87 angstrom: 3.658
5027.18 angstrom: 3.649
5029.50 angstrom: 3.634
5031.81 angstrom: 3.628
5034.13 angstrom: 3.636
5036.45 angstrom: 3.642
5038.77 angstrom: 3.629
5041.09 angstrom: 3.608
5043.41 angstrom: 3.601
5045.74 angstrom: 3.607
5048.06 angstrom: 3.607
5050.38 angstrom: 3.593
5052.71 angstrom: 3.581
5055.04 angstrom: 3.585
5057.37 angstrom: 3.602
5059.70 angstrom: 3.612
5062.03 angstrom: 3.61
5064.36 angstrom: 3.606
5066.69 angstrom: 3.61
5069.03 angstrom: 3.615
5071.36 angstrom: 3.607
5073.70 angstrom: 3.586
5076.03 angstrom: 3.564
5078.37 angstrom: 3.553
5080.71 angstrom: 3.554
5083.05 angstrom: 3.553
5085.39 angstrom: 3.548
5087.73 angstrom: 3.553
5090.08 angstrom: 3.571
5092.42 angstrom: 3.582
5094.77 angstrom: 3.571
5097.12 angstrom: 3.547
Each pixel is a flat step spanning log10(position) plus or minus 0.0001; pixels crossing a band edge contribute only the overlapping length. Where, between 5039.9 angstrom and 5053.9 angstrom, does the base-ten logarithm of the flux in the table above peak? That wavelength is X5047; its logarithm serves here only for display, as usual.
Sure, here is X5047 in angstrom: 5041.09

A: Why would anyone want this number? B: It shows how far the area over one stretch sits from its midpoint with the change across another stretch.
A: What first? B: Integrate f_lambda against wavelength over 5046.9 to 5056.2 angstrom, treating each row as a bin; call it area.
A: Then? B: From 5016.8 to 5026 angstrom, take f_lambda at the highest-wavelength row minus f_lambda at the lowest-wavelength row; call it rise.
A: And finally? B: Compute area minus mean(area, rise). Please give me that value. 16.7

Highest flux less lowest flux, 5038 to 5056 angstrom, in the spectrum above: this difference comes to 0.048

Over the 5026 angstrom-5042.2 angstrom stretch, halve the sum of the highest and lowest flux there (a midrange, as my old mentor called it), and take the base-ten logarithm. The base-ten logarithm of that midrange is 0.5597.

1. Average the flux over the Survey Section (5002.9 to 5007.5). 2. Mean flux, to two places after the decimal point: 3.69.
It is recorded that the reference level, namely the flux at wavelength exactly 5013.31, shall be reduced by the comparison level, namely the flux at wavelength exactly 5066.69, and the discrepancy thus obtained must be 0.10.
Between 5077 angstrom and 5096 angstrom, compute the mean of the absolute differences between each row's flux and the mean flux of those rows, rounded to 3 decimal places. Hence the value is 0.011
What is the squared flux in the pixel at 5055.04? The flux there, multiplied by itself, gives 12.9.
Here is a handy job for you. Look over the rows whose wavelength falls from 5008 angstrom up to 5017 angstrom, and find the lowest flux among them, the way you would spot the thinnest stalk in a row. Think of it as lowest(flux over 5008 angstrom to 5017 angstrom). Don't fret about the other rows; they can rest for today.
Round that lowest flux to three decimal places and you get 3.683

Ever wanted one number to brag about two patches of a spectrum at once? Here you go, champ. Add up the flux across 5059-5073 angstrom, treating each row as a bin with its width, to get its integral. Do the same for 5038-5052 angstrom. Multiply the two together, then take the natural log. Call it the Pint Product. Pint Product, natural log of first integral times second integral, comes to 7.84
